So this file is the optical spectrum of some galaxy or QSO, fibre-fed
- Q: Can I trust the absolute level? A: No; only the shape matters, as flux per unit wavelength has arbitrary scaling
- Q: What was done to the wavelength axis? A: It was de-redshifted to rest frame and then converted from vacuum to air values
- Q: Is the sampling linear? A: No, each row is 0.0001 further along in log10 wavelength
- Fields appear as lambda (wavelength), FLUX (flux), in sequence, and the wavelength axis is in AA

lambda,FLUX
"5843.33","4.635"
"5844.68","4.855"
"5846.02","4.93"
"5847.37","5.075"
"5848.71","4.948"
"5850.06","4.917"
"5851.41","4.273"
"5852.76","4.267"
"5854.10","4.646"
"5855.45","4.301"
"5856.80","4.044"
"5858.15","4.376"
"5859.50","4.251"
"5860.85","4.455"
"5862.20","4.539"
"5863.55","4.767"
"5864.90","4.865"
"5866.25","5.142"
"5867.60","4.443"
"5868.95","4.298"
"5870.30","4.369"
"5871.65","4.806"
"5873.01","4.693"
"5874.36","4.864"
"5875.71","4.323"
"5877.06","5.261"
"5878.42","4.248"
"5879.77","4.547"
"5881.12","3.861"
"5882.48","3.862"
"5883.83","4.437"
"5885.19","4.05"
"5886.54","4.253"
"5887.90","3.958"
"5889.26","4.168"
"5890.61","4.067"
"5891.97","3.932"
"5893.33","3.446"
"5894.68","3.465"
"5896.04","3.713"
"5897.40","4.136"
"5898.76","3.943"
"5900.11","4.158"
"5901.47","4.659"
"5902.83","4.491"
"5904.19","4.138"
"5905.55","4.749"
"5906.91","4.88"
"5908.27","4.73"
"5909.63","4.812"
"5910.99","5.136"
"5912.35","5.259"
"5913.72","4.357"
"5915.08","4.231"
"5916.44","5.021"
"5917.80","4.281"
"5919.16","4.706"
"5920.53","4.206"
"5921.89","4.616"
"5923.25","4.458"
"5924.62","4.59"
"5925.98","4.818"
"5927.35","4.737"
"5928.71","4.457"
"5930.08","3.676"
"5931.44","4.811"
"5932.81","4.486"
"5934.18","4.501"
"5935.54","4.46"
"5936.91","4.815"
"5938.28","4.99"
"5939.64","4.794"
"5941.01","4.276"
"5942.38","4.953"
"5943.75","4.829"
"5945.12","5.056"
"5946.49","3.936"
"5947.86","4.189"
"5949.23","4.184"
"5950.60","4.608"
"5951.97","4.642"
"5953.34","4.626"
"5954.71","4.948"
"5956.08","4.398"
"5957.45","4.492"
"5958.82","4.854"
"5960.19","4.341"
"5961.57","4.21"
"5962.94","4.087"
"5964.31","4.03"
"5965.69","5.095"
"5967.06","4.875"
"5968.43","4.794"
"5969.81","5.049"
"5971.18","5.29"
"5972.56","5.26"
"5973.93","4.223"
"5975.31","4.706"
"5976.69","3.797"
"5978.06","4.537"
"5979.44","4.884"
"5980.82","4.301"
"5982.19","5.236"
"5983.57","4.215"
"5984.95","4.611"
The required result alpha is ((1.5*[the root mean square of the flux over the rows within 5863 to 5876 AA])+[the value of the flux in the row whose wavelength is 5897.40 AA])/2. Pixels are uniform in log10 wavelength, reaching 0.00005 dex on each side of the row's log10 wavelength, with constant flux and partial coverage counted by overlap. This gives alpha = 5.57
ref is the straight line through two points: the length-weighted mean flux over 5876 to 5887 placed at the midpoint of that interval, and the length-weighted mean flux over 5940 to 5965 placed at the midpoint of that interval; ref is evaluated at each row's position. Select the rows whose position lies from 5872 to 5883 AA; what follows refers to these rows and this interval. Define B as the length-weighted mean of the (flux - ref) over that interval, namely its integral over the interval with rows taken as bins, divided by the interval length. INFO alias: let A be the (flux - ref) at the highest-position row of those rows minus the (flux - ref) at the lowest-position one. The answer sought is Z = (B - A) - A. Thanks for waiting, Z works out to 1.9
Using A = -0.9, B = 0.17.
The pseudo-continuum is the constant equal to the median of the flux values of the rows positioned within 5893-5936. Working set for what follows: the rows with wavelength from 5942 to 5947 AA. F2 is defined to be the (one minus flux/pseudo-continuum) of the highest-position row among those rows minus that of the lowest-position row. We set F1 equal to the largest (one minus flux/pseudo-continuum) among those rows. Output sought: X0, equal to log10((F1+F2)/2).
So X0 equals -0.8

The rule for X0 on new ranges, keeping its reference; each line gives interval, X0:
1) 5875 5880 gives -2.7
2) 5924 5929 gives -1.7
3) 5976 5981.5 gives -1.7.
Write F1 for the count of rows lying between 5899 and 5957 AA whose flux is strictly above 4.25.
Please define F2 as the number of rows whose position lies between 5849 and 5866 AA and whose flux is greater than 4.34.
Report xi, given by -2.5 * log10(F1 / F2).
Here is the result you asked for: -1.7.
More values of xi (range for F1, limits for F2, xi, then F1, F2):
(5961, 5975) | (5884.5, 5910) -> 0.0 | 6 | 6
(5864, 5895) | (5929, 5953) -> -0.1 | 13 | 12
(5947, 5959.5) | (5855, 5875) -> 0.5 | 7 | 11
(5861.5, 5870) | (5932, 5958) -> 1.0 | 6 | 15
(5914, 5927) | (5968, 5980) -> 0.0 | 7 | 7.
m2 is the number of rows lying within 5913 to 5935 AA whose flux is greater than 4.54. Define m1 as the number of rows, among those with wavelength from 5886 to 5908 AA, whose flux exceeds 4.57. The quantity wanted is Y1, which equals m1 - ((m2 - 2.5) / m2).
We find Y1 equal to 2.4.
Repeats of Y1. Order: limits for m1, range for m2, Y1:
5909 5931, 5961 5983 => 8.3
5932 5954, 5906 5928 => 8.2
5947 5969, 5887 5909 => 7.6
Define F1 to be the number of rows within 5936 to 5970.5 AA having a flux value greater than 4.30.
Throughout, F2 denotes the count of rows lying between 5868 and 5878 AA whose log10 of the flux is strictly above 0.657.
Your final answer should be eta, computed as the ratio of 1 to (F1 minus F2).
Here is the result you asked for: 0.07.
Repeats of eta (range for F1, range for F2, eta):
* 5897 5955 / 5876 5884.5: 0.03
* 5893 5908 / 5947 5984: -0.10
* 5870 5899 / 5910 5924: 0.33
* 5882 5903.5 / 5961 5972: -0.50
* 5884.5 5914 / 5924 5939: 0.33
